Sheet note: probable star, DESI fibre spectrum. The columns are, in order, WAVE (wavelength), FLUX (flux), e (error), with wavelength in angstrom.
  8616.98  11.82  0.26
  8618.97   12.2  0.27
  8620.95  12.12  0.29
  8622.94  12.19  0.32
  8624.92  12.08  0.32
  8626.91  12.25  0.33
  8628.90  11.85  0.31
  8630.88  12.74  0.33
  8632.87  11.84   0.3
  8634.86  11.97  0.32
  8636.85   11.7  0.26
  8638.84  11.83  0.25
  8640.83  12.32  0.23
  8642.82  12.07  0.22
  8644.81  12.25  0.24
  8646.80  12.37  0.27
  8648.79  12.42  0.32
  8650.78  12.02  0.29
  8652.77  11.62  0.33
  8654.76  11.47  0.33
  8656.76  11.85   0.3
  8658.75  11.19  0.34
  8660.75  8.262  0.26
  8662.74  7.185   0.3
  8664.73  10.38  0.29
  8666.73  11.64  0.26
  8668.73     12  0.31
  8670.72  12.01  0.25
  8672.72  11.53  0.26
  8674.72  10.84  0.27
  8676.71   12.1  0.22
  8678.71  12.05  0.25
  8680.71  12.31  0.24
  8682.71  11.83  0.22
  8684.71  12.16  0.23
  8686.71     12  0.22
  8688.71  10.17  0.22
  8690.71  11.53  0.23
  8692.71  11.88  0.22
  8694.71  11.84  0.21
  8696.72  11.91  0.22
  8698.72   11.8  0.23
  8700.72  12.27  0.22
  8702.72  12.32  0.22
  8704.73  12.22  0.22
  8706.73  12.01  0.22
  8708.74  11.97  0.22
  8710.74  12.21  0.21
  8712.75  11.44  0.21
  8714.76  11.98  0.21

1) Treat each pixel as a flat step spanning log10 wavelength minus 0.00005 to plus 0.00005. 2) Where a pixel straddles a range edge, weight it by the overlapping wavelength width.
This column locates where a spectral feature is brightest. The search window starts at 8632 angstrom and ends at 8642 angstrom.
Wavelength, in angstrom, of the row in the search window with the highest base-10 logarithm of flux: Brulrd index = 8640.83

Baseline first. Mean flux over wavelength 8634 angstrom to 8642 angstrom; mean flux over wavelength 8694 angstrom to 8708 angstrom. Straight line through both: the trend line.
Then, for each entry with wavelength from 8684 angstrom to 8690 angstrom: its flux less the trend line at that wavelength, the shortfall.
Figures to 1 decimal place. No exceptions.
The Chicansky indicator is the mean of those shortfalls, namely -0.6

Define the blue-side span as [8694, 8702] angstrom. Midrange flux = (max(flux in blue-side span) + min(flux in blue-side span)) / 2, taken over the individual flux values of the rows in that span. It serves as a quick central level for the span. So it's 12.0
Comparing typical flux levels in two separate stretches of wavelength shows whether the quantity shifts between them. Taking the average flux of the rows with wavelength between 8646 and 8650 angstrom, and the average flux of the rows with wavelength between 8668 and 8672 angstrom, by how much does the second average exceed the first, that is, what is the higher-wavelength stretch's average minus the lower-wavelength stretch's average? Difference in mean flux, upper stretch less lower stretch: -0.4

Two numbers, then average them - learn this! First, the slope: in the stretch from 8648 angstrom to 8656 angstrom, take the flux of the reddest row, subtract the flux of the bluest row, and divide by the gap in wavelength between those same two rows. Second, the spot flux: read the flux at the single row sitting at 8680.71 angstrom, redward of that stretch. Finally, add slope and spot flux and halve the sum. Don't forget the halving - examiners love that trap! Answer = 6.08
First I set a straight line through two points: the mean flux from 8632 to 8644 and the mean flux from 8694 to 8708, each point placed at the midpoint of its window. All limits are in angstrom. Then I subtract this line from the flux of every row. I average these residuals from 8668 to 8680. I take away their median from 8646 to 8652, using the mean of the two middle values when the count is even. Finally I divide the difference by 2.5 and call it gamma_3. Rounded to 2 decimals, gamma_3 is -0.26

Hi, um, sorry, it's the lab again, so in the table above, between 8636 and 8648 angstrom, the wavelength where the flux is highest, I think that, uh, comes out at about 8646.80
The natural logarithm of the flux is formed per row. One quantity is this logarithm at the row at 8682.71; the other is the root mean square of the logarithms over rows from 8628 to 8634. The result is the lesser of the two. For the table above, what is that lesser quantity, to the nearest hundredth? 2.47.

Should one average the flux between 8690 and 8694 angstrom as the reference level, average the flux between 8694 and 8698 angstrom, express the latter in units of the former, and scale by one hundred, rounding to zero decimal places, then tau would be 101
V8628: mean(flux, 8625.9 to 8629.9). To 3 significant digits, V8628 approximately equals 12.1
